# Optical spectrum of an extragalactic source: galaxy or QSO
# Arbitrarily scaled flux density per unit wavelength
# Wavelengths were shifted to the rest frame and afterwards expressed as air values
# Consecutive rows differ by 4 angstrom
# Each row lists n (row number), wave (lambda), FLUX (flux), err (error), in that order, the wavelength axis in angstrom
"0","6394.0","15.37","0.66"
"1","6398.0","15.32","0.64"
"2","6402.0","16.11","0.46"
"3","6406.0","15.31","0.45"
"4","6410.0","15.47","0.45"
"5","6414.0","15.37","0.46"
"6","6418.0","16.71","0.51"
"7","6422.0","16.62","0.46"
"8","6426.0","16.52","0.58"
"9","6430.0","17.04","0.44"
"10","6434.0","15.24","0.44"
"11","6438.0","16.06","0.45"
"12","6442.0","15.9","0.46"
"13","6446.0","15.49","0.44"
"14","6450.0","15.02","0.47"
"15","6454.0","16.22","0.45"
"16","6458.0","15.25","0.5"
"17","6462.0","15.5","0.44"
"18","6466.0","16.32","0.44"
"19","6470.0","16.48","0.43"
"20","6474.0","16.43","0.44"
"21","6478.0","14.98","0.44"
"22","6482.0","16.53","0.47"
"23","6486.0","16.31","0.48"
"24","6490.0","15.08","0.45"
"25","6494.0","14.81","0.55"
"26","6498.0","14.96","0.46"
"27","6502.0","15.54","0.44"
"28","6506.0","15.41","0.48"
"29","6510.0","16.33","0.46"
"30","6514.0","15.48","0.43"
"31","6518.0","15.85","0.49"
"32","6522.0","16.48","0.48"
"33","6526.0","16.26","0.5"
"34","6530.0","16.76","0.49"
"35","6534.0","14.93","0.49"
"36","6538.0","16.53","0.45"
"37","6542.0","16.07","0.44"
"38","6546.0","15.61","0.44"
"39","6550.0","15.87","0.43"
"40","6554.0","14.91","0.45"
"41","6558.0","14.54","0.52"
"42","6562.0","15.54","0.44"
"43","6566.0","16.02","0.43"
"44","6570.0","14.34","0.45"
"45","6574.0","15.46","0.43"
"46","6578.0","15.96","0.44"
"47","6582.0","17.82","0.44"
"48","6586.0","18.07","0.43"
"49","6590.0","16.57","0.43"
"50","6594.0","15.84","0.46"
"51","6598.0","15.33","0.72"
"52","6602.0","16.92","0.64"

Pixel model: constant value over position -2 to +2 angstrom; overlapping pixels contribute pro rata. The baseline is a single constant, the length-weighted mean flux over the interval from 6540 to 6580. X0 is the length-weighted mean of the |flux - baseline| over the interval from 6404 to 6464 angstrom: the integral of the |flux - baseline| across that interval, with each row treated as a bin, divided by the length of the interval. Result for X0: 0.55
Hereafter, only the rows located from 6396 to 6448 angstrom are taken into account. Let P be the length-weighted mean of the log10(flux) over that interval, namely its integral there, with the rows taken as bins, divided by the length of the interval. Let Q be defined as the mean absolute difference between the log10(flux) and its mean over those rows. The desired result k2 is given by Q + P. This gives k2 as 1.22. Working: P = 1.20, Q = 0.014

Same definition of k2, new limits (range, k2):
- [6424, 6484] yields 1.22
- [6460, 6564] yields 1.21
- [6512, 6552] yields 1.22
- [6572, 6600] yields 1.24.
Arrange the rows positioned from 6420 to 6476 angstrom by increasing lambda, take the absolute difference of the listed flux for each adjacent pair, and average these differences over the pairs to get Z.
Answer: 0.59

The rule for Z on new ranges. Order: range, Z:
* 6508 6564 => 0.73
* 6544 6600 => 0.86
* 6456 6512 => 0.60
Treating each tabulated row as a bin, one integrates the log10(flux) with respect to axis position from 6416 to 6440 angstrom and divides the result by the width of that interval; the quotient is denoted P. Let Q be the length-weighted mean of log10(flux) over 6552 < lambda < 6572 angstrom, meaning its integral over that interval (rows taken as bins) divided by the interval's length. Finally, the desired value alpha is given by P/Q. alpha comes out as 1.03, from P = 1.21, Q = 1.18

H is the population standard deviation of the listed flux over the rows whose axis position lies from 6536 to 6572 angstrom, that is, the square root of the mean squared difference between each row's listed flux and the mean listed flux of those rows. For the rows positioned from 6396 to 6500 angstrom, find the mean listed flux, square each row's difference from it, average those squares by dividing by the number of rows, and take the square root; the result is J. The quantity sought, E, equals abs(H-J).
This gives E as 0.054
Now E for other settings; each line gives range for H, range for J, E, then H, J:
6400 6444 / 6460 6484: 0.013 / 0.602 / 0.59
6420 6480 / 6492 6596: 0.246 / 0.628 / 0.87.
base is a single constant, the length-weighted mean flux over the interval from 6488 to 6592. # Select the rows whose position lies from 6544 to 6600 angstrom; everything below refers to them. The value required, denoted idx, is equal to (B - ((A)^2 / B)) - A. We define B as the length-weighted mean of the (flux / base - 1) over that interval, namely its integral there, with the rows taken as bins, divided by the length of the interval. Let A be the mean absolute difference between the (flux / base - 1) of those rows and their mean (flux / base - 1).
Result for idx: -1.1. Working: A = 0.047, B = 0.002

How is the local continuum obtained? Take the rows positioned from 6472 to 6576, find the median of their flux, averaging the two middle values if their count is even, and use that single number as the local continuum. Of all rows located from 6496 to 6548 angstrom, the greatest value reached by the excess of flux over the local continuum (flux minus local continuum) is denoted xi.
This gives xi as 1.2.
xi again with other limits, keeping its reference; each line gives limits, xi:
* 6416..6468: 1.5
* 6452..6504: 1.0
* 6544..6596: 2.5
